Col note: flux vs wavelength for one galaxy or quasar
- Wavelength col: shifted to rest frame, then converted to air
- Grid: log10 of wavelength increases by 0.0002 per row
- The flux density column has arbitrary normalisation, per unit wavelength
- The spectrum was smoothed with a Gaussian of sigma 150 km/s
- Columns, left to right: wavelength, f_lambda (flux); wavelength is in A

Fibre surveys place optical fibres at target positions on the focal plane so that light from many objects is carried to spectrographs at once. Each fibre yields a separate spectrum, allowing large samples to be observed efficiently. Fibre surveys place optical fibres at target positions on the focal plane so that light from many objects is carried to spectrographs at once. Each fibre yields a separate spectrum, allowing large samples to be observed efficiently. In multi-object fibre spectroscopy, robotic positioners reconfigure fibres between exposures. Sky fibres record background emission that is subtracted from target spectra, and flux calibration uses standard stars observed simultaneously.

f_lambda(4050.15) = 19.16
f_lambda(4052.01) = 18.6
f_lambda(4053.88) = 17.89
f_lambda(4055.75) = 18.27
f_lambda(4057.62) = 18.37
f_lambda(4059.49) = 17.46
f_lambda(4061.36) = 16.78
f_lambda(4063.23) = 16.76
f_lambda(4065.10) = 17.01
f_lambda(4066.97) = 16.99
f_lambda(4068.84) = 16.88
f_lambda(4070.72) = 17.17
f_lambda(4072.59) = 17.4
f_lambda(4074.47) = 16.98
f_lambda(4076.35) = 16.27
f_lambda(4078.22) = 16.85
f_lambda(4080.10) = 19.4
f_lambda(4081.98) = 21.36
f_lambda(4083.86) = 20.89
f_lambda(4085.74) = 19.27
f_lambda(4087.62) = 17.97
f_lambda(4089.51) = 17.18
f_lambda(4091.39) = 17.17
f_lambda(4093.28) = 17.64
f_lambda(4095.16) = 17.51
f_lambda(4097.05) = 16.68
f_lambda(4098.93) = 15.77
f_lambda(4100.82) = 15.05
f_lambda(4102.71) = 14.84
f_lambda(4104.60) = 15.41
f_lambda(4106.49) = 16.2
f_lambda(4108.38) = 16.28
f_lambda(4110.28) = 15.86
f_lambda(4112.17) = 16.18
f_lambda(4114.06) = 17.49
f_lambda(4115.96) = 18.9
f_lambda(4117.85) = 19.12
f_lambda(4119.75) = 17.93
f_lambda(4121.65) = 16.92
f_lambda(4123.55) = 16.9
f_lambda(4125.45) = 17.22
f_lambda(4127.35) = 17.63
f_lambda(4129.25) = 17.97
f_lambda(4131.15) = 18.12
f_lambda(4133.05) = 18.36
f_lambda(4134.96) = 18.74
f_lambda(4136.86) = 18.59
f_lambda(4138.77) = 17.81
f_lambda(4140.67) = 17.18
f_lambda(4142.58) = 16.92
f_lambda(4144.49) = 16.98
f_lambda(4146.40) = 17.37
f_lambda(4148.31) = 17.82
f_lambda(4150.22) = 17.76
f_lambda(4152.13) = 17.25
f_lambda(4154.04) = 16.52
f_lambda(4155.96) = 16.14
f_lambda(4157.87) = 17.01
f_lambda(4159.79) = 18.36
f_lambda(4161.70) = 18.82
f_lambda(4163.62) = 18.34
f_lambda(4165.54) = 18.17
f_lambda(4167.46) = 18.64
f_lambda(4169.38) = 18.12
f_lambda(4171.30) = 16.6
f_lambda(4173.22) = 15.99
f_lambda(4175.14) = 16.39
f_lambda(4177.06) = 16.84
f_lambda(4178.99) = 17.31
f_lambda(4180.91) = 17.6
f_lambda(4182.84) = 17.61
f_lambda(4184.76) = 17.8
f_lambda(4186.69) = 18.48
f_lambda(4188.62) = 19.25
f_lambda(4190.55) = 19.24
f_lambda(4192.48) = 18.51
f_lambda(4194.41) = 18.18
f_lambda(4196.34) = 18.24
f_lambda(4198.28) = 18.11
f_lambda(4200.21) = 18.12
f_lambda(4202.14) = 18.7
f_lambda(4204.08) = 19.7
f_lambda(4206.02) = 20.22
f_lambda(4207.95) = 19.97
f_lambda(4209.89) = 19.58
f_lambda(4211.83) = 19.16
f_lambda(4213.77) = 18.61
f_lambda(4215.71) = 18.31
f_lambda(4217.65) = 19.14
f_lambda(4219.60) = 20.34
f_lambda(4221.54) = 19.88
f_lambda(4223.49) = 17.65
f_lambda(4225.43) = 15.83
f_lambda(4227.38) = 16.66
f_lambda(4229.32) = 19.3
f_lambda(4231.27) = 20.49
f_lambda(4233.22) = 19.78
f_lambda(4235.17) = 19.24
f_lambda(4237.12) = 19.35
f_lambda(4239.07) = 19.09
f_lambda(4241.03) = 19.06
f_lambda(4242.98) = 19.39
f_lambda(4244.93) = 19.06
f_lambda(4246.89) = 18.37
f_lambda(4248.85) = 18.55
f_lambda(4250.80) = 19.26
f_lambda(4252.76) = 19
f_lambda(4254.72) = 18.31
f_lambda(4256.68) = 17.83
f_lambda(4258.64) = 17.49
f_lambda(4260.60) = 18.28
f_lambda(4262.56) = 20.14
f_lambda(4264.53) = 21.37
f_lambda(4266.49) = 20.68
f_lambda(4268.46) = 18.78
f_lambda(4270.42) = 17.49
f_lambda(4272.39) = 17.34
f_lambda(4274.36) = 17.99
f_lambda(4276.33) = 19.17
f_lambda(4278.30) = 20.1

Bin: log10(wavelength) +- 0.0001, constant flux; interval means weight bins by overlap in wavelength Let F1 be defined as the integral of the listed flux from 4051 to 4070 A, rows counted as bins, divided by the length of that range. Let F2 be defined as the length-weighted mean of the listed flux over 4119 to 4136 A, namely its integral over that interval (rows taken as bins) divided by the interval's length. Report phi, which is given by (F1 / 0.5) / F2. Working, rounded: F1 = 17.5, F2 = 17.8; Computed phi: 1.97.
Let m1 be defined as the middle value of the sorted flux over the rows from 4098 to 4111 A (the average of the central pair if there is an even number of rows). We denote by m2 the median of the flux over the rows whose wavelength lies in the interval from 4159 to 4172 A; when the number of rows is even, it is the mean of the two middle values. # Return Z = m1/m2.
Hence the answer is 0.86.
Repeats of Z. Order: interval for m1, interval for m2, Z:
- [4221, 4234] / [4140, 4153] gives 1.12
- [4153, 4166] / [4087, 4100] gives 1.06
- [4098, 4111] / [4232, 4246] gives 0.82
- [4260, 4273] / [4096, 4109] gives 1.19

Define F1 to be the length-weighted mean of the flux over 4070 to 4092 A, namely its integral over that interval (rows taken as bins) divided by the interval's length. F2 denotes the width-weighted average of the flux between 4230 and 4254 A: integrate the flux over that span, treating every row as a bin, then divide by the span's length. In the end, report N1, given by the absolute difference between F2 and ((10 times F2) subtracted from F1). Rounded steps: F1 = 18.2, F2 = 19.2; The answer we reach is 193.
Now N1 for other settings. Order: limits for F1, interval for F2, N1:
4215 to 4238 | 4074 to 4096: 182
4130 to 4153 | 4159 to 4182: 176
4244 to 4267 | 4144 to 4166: 174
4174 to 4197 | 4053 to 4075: 173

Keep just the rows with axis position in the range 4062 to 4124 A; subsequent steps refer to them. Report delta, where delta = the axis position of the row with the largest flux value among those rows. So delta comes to 4081.98 A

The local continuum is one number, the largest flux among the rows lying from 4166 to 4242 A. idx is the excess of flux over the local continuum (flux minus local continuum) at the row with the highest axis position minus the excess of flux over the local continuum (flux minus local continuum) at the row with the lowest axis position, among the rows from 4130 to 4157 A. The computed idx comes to -2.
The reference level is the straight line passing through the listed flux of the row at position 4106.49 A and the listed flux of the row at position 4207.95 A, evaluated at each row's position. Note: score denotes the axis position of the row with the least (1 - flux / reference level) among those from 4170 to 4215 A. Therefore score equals 4206.02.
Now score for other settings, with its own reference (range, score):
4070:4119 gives 4081.98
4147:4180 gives 4161.70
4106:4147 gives 4117.85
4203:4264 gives 4206.02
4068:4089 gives 4081.98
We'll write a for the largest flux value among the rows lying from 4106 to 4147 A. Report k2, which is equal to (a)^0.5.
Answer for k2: 4.4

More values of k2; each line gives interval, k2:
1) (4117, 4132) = 4.4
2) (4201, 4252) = 4.5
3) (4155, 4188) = 4.3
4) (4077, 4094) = 4.6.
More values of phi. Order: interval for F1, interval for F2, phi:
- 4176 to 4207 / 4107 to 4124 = 2.13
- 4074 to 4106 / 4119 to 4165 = 1.98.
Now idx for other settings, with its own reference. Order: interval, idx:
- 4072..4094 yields 0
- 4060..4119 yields 2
